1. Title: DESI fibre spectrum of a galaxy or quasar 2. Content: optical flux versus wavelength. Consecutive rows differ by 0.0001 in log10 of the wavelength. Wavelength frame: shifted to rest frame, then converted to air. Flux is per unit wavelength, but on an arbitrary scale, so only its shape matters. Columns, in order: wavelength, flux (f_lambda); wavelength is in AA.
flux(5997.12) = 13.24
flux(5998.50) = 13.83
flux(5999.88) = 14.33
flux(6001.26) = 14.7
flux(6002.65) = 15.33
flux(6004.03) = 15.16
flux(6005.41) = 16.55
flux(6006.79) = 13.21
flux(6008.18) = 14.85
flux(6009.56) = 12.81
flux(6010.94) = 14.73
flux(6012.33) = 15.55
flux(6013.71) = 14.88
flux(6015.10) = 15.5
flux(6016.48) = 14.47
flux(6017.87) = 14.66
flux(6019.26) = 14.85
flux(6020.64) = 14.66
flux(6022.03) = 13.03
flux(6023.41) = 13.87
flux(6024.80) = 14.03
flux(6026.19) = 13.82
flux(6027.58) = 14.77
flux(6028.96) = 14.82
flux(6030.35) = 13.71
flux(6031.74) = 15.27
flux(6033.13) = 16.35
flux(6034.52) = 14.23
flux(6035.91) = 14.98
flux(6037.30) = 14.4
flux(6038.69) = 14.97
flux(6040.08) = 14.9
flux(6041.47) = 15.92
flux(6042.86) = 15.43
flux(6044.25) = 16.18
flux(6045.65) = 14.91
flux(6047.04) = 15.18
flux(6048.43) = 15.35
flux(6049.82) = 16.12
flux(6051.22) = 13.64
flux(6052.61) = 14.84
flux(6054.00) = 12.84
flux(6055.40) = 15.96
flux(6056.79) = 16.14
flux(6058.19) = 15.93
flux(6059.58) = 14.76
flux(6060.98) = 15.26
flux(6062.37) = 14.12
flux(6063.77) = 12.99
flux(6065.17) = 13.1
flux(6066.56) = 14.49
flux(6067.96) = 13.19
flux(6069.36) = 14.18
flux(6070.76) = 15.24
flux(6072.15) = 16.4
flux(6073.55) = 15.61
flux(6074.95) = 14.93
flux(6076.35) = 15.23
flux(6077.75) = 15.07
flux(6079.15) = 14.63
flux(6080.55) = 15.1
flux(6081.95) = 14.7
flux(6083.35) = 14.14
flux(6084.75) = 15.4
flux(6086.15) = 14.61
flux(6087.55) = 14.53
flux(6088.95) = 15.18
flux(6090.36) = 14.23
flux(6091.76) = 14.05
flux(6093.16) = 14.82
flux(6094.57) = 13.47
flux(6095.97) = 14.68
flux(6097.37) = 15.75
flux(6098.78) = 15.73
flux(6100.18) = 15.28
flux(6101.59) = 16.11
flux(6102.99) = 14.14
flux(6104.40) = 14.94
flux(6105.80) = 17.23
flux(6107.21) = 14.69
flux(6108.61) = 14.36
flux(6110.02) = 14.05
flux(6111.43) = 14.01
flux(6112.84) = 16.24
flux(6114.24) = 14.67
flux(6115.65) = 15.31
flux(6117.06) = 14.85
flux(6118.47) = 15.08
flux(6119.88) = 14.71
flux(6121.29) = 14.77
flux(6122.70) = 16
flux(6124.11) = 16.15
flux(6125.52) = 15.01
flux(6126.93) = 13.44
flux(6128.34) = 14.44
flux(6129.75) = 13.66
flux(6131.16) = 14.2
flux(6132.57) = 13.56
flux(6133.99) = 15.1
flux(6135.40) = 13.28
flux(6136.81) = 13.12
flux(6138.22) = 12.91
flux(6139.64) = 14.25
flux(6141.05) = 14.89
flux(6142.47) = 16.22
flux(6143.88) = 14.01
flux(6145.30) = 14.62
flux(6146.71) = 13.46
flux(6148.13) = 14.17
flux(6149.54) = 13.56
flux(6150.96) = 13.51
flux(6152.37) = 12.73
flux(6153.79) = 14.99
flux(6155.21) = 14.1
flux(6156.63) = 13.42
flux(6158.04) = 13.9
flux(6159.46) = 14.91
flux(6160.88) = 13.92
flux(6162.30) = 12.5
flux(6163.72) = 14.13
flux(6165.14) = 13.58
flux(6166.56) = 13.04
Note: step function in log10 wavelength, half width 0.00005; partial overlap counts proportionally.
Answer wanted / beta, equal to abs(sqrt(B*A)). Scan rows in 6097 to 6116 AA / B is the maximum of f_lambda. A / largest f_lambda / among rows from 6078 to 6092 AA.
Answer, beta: 16.3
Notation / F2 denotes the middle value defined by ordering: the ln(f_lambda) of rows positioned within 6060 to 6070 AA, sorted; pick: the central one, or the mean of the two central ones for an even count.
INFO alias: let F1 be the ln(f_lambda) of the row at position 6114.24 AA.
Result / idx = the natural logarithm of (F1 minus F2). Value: -3.26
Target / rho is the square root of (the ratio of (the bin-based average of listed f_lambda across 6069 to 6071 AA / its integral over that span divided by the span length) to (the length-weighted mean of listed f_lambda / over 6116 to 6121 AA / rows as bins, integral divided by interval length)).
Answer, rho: 0.99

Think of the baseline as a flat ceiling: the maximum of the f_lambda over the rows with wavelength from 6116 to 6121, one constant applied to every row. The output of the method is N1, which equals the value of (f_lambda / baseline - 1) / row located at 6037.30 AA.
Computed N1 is -0.05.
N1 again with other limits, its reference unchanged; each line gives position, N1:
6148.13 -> -0.06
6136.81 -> -0.13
